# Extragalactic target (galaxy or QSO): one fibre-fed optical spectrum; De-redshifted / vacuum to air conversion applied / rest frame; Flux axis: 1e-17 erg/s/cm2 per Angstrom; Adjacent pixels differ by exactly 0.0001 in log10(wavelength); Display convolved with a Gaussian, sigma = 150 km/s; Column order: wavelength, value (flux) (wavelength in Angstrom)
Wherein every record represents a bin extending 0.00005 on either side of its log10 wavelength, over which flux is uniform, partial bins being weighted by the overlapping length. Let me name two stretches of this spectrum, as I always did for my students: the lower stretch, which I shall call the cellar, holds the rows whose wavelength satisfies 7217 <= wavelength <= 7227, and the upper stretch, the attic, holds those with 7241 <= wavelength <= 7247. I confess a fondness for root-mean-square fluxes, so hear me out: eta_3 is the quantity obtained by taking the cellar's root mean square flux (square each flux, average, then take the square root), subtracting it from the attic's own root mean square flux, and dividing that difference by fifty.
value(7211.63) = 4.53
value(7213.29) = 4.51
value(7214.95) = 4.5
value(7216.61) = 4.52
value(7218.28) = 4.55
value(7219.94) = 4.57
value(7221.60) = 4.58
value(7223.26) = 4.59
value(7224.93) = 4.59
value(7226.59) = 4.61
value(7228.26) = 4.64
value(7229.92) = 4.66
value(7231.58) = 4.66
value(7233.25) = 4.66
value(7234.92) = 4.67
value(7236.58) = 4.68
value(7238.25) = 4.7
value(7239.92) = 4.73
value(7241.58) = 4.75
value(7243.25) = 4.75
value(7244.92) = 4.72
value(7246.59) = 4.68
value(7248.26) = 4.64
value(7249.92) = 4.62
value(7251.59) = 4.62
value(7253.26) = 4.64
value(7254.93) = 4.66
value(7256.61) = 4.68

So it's 0.0029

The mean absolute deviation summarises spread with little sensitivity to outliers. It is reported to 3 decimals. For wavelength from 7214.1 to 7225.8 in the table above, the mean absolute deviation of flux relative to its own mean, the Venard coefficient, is 0.029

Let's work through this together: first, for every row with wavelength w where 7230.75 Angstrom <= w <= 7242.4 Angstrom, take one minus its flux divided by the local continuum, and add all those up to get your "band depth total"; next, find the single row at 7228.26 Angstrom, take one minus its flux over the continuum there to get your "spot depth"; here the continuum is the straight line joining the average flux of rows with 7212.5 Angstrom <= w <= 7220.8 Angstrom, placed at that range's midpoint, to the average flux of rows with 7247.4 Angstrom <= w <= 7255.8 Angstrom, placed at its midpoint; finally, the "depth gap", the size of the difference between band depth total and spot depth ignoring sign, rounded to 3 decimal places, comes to 0.140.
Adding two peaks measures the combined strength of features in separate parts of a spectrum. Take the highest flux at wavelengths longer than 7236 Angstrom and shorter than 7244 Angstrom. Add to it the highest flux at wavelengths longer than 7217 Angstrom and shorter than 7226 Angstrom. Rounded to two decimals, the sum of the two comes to 9.34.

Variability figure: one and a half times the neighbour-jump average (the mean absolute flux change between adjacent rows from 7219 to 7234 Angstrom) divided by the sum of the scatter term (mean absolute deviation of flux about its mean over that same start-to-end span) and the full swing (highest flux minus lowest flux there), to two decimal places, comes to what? 0.14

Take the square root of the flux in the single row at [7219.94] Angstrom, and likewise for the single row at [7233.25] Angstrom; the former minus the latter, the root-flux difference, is -0.021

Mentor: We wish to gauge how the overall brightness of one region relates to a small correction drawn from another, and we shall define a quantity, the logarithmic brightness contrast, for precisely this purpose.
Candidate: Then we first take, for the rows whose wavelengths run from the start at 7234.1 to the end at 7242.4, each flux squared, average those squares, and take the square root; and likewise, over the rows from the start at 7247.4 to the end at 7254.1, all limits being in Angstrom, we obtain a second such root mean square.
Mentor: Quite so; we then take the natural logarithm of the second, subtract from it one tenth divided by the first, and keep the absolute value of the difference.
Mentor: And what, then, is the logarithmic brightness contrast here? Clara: 1.51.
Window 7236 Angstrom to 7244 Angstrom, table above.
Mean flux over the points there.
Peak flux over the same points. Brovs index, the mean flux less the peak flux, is -0.028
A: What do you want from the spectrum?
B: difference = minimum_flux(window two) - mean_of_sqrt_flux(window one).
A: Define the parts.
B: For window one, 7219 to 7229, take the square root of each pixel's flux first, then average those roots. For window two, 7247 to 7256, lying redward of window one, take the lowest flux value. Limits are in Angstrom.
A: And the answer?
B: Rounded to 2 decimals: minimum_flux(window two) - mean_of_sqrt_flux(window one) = 2.48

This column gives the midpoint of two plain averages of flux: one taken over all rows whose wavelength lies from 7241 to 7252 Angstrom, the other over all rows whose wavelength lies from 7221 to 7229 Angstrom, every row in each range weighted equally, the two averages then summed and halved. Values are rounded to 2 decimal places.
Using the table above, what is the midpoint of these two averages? 4.64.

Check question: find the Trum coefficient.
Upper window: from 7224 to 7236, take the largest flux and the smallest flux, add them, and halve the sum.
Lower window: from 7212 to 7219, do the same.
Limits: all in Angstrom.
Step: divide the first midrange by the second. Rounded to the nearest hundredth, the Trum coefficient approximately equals 1.02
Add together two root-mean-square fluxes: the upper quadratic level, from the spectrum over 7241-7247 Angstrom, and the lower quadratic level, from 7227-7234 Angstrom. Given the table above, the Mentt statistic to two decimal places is 9.38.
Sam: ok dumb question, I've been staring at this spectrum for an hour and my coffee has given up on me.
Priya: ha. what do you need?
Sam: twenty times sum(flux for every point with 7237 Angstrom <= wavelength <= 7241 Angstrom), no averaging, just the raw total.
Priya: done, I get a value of 189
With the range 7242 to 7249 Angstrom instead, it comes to 376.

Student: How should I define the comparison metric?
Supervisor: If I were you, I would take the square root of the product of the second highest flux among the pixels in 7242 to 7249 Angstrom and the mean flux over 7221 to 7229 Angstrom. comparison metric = 4.66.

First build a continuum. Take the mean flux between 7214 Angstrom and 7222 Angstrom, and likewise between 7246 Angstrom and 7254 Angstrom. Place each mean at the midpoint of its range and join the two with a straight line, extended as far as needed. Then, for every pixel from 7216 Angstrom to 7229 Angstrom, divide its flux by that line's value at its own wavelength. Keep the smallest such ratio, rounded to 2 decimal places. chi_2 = 1.00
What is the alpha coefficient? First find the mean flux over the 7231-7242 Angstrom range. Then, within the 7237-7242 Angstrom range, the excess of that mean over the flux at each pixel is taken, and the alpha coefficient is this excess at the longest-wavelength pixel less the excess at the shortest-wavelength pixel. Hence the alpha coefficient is -0.050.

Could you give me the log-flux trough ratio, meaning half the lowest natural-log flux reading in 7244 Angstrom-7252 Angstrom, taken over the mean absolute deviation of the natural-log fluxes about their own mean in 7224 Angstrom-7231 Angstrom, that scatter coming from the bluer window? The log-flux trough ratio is 142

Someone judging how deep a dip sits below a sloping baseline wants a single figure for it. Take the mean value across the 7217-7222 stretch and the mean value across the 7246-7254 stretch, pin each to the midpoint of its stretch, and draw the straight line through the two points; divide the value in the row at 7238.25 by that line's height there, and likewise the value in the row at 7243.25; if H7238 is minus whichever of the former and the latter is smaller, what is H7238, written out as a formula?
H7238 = -1.02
